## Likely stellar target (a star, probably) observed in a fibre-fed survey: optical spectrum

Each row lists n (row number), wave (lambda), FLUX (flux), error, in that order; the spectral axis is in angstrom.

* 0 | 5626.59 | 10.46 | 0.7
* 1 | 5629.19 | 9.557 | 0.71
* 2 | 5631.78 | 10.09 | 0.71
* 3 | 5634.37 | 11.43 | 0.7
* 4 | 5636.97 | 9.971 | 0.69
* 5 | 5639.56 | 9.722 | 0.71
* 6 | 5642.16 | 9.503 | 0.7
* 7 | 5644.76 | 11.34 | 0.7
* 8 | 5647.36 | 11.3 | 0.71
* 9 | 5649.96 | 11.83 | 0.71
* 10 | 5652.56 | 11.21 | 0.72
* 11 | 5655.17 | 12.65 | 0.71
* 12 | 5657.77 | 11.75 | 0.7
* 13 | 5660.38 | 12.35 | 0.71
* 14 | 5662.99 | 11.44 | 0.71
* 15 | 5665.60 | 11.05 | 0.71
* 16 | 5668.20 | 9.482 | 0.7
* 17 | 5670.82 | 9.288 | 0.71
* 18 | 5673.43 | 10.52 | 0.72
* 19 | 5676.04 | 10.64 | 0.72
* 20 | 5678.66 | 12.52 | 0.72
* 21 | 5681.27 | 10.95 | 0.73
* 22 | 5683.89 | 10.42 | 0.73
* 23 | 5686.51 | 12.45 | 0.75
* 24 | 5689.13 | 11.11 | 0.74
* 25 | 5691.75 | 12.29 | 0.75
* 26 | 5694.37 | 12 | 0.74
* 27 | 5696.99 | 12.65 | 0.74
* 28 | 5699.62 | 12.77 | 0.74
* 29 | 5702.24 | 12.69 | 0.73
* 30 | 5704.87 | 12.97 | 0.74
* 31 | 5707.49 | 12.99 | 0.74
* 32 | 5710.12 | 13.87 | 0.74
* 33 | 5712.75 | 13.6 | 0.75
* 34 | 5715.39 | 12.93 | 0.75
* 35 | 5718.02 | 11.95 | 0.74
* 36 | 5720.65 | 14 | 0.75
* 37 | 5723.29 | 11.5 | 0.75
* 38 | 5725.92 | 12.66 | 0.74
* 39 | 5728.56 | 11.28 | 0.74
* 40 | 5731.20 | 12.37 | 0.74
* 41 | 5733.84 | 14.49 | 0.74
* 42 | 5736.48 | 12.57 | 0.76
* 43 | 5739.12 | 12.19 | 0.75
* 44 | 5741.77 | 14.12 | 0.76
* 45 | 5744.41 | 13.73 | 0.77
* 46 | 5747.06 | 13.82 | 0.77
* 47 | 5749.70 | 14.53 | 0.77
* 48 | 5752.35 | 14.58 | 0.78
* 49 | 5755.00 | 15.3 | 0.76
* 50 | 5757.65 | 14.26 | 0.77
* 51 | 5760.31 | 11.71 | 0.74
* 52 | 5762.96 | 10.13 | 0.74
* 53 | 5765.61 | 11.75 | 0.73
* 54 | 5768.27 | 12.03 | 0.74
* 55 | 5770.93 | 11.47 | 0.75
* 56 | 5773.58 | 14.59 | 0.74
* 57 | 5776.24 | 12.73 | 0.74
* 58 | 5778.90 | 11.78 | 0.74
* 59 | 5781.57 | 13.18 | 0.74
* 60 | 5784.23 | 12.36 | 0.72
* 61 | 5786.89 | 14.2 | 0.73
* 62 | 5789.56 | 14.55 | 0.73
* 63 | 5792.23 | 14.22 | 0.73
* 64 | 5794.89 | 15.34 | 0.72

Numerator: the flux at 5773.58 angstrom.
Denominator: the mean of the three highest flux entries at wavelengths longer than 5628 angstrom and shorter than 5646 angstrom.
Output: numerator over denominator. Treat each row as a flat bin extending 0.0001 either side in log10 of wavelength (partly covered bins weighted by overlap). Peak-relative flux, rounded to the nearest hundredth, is 1.33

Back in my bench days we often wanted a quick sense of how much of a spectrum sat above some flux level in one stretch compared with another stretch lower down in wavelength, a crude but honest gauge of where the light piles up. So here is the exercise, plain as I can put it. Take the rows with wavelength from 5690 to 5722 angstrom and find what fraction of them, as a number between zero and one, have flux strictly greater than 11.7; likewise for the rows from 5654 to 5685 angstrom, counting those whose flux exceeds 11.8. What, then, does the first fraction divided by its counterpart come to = 4.00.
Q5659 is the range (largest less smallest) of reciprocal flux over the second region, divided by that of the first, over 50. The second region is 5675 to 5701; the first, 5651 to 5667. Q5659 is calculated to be 0.031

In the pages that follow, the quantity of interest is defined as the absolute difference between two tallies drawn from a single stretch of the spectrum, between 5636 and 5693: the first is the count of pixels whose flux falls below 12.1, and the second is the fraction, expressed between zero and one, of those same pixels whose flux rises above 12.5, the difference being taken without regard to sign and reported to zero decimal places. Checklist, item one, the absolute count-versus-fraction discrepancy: 17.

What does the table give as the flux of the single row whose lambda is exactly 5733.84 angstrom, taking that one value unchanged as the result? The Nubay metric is 14.49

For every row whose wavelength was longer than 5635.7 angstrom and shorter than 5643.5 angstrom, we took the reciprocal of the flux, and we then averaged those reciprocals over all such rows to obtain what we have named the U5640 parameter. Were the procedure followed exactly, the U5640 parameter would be 0.1028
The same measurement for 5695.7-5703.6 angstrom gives 0.0787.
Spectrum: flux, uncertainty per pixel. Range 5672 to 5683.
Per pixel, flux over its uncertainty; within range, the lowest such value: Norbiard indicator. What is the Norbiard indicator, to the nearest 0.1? 14.6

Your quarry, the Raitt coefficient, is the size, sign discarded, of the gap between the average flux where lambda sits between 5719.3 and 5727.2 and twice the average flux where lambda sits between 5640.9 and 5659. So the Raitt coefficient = 10.0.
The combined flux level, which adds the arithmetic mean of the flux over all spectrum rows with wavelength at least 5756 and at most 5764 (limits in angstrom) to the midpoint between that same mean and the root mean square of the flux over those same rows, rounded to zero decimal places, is 24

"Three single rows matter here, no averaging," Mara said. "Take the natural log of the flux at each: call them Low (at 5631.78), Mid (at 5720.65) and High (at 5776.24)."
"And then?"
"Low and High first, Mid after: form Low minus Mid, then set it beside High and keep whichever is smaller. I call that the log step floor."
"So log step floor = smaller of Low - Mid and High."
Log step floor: -0.33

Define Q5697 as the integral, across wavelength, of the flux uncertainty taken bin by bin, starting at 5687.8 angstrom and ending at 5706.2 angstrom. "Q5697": 13.6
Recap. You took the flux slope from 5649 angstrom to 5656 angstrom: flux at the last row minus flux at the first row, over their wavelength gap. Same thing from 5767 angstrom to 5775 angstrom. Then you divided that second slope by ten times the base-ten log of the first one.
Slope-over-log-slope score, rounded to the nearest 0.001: -0.060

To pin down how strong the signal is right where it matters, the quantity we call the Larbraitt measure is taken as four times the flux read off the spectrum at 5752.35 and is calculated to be 58.3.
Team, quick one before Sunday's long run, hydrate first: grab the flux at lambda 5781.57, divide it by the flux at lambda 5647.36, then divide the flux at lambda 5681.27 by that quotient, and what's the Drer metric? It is 9.4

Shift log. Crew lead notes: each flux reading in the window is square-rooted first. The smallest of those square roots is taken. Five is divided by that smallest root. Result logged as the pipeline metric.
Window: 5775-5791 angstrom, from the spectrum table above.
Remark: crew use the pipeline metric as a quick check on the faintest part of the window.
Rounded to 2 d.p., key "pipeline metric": 1.46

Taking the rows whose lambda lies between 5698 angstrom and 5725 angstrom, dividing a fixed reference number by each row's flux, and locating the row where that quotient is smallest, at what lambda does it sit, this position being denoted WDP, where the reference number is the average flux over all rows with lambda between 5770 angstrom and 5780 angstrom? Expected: 5720.65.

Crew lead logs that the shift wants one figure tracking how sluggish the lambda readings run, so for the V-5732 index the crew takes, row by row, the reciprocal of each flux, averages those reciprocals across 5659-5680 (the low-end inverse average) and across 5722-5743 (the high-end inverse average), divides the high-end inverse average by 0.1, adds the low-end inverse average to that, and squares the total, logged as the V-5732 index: 0.790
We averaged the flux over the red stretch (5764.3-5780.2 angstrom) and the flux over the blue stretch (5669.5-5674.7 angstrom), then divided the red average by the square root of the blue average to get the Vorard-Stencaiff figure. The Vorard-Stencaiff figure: 3.94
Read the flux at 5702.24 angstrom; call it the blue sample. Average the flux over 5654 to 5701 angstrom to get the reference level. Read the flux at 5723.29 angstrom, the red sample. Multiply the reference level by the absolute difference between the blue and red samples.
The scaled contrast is 14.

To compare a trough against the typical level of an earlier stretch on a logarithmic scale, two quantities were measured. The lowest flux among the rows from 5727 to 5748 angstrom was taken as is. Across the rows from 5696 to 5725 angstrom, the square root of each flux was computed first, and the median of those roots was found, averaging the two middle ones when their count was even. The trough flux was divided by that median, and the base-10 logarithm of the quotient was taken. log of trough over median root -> 0.497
